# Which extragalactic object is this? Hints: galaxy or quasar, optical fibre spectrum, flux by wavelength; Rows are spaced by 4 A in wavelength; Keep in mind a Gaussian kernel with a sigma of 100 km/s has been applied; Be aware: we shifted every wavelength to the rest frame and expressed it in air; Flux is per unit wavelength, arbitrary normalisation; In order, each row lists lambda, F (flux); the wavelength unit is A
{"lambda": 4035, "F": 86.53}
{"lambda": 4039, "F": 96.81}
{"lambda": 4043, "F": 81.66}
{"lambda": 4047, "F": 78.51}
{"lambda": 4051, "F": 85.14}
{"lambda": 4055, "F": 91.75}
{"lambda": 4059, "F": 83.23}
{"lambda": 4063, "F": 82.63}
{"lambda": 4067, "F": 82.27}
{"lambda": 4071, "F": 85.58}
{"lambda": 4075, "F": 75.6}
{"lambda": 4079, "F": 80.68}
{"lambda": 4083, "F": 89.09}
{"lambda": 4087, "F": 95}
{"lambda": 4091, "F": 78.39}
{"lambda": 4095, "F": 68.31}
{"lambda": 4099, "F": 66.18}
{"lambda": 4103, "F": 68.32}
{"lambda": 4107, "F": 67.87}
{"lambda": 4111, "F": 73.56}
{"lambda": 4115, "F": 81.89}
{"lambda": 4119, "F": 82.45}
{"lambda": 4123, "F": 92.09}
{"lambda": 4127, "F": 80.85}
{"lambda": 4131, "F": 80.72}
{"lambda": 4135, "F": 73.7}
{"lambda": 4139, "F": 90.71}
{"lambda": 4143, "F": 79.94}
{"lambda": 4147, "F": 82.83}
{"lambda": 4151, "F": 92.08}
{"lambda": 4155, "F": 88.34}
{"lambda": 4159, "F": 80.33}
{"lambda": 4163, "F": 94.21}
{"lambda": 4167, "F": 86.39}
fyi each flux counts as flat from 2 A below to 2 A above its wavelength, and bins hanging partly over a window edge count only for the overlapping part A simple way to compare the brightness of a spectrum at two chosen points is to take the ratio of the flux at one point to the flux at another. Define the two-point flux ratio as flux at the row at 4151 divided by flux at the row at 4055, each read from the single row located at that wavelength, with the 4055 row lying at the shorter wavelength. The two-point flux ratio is 1.00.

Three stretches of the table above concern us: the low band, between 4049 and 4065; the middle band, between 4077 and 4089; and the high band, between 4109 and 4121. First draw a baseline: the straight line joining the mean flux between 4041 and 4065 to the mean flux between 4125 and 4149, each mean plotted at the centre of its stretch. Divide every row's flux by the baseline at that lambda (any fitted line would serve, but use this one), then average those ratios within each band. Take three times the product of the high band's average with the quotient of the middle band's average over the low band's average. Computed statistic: 3.01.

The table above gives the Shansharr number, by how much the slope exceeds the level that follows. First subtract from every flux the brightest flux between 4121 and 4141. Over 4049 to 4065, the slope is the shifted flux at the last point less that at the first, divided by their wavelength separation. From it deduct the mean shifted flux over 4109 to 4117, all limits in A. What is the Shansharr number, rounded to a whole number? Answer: 14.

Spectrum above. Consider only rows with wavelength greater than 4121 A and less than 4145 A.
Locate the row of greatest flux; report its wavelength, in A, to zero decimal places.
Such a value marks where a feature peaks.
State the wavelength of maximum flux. 4123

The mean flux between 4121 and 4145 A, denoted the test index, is 83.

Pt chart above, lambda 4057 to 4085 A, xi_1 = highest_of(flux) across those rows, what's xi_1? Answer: 89.09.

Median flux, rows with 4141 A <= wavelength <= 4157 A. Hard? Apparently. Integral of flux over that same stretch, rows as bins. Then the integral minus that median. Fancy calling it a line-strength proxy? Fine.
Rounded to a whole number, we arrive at 1287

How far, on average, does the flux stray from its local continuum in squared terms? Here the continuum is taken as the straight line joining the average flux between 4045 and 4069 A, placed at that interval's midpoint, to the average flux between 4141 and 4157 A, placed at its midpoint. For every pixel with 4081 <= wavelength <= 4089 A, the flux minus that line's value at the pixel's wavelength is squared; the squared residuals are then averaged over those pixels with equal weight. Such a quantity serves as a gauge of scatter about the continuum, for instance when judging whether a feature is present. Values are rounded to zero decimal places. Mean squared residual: 66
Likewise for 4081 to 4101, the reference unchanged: 157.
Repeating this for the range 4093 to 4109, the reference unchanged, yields 295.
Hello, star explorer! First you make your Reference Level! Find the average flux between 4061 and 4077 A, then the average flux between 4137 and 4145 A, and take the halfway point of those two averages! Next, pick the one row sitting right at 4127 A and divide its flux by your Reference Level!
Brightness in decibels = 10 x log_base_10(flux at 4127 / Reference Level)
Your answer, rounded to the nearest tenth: -0.1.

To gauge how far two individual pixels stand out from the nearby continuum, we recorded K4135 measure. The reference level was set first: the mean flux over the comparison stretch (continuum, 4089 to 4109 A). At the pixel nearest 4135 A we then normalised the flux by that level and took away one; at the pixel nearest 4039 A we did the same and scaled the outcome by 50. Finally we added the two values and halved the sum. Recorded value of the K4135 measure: 9.7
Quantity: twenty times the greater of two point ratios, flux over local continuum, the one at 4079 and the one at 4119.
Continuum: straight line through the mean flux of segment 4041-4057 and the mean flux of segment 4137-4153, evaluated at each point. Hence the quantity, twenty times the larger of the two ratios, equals 19.2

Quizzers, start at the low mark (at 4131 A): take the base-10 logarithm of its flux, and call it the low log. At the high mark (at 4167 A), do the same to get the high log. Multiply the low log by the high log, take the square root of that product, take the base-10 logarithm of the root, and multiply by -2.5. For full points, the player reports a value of -0.709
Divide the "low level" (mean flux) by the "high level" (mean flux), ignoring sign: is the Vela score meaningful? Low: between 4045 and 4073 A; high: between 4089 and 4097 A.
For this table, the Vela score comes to 1.15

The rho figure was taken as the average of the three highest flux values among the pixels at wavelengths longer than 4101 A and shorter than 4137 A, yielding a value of 85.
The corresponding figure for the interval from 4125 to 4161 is 90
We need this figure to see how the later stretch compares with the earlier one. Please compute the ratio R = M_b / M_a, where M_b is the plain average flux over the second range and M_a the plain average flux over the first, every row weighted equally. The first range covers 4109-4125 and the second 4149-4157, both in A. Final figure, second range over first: 1.09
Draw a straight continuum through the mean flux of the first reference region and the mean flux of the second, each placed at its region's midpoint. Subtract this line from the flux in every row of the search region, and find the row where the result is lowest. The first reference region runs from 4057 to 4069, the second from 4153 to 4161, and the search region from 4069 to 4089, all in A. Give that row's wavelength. 4075 A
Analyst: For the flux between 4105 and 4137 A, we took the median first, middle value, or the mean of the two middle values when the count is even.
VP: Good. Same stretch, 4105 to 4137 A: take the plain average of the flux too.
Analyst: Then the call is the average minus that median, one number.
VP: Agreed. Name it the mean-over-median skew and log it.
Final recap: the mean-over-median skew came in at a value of -1.6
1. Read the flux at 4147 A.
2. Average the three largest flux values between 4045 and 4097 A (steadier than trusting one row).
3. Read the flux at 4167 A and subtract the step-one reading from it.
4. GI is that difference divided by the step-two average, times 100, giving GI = 3.9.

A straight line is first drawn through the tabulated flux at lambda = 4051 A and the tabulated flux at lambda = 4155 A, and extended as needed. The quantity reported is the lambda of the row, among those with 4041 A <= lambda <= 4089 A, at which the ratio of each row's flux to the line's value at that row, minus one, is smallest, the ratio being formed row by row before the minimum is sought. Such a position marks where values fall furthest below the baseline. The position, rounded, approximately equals 4075 A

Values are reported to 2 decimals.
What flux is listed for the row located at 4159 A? 80.33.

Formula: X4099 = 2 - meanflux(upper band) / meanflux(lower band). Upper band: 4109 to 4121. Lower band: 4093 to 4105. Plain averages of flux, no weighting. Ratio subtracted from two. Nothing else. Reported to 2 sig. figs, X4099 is 0.83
